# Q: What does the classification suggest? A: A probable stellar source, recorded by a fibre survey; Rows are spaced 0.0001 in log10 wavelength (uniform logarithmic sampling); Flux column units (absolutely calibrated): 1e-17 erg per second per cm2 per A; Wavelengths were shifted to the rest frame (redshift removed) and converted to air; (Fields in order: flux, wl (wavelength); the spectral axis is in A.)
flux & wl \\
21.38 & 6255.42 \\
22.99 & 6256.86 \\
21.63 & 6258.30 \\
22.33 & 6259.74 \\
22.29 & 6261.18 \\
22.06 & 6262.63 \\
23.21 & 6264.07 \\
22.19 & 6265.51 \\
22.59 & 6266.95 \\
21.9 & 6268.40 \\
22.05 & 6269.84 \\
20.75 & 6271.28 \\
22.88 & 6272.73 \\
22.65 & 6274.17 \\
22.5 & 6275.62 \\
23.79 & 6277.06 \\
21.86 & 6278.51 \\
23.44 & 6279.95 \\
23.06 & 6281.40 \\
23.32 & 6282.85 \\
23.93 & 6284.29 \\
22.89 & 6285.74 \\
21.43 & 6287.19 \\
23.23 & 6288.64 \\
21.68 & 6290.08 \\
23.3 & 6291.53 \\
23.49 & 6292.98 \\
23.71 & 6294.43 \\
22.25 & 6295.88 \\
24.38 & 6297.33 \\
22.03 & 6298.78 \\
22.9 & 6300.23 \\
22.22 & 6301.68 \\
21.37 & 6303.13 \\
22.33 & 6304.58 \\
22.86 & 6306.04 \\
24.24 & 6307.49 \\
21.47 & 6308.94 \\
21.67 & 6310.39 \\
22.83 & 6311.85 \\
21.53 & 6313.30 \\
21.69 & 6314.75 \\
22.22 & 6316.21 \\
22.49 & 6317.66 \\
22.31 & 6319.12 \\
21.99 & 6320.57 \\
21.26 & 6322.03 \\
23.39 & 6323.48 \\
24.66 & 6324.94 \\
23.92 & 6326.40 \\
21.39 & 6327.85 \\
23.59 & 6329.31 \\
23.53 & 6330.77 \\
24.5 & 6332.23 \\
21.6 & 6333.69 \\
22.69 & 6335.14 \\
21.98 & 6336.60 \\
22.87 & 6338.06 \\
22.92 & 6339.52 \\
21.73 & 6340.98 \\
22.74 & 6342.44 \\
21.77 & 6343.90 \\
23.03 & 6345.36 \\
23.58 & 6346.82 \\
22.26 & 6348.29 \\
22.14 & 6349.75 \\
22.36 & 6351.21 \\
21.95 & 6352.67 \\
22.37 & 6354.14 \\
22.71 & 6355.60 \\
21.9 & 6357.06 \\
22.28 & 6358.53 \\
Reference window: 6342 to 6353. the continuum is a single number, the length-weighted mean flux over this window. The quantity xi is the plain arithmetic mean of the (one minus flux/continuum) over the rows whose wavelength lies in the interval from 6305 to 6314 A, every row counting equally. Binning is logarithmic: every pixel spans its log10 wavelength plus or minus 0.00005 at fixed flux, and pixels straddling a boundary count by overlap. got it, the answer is 0.003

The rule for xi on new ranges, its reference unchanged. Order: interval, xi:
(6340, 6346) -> 0.008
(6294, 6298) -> -0.042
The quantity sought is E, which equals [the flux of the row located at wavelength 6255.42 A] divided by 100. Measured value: 0.214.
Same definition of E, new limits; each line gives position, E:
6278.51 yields 0.219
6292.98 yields 0.235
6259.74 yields 0.223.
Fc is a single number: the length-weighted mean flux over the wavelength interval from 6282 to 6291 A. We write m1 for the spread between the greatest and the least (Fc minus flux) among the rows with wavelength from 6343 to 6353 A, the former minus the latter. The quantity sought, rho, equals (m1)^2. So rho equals 3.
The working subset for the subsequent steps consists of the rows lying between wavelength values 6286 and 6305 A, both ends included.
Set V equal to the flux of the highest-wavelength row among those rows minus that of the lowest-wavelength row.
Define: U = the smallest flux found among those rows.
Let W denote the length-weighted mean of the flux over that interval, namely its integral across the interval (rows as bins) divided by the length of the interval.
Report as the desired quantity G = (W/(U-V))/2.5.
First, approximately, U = 21.37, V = 0.9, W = 22.7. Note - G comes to 0.443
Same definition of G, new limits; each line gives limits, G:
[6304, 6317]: 0.414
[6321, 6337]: 0.447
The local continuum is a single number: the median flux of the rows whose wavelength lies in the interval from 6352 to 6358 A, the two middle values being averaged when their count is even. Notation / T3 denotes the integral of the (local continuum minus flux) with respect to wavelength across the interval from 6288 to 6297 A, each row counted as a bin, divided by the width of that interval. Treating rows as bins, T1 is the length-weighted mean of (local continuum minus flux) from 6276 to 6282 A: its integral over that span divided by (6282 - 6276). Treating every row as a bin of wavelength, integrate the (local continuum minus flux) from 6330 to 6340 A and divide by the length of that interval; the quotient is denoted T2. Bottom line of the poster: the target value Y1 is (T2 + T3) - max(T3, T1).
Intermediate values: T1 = -0.8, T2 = -0.71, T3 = -0.84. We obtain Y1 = -0.7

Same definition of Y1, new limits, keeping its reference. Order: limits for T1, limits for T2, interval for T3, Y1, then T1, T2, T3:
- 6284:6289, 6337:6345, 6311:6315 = -0.3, -0.6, -0.26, 0.11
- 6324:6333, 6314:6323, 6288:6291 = 0.1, -1.4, 0.13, -0.33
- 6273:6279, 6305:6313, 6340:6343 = -0.4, -0.6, -0.38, -0.10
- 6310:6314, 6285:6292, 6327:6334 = -1.3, 0.1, -0.32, -0.86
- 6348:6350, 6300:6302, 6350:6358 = -0.4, 0.0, -0.38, -0.09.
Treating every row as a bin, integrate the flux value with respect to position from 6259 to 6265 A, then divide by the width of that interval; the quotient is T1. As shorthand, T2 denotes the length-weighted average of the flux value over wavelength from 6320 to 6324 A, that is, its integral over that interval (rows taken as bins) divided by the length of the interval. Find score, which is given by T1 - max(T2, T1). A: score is 0.0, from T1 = 22.5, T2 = 22.2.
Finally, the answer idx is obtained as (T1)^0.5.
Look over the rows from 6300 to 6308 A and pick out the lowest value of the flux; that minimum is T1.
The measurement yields 4.62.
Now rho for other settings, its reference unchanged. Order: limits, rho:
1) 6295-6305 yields 9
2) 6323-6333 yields 11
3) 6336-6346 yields 2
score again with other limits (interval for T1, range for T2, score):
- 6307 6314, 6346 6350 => -0.4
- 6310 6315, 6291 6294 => -1.4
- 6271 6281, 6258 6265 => 0.0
